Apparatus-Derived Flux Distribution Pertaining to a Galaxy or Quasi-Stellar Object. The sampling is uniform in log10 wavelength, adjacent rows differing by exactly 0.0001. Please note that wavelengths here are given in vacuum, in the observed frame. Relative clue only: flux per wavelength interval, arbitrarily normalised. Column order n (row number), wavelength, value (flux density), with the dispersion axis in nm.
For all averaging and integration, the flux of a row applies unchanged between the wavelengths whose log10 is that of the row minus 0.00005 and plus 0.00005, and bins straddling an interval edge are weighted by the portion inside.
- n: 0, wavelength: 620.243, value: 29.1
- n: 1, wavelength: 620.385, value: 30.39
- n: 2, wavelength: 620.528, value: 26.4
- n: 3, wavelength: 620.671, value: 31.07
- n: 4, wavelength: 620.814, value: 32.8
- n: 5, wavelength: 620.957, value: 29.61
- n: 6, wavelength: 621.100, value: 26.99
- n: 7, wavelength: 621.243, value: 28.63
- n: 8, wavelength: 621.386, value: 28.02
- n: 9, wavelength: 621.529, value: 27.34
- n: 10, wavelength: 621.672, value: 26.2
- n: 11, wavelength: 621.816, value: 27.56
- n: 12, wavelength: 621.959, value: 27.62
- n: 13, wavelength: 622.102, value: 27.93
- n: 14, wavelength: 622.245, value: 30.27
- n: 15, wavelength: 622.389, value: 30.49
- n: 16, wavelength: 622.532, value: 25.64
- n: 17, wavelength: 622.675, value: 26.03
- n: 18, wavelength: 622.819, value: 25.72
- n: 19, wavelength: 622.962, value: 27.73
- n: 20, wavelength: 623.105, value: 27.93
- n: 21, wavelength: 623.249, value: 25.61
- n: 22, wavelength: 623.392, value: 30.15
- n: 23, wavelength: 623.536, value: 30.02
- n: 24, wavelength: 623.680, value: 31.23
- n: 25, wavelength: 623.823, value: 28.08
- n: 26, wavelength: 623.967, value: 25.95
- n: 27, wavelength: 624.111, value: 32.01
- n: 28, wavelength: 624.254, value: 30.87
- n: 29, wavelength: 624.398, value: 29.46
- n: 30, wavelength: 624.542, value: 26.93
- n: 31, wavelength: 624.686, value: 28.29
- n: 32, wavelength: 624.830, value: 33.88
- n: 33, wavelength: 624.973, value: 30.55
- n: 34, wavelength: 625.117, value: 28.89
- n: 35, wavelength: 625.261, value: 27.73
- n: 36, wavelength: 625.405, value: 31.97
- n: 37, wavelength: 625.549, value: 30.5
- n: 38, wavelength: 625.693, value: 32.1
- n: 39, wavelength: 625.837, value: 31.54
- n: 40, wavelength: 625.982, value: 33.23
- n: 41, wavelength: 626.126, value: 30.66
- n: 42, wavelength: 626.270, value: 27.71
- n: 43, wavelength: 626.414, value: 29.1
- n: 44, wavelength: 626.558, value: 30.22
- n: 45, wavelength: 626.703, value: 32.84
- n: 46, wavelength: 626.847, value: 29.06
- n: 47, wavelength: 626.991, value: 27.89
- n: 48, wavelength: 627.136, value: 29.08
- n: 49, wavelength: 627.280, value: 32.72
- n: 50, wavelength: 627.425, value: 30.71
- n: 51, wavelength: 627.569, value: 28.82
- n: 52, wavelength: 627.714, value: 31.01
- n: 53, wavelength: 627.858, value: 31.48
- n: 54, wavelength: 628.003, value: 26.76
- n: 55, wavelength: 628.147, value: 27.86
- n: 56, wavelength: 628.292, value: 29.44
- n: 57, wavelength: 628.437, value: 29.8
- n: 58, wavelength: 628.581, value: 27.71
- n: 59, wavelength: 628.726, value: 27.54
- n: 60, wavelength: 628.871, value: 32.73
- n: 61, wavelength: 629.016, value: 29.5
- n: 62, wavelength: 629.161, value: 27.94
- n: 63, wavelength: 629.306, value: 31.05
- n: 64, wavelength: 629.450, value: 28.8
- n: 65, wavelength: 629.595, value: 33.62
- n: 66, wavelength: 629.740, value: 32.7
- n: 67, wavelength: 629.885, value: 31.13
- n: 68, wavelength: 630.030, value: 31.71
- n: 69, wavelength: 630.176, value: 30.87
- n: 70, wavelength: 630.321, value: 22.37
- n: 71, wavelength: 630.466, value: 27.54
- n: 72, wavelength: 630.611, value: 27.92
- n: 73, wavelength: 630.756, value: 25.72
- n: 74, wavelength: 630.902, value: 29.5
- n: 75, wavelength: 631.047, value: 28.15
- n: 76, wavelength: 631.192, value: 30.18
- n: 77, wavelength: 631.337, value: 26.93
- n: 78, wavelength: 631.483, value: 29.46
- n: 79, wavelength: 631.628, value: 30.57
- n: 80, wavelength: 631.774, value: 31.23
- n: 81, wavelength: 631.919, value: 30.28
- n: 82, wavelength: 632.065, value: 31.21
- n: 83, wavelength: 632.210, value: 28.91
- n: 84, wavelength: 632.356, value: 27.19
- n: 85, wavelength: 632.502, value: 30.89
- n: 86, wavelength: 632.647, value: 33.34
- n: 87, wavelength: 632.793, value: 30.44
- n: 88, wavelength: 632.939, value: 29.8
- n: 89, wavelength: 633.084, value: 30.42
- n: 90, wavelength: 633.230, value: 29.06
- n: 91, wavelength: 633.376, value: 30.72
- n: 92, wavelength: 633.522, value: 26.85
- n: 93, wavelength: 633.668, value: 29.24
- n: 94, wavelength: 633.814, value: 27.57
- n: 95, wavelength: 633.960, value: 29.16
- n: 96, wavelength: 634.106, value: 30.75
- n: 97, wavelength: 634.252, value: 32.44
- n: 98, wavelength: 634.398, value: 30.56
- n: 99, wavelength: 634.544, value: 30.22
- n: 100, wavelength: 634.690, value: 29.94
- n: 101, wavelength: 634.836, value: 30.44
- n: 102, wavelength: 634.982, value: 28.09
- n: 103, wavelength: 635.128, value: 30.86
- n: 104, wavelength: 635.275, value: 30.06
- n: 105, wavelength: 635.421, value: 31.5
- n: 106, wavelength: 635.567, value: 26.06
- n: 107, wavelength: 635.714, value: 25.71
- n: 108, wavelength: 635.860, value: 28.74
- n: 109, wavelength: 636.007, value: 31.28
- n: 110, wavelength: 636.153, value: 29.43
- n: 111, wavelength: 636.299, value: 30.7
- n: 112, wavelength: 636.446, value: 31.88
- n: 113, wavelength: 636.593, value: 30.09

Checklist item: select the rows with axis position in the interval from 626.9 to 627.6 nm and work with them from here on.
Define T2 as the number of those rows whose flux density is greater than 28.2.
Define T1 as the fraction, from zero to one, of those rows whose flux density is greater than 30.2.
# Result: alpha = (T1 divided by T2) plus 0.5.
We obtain 0.60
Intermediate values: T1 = 0.4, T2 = 4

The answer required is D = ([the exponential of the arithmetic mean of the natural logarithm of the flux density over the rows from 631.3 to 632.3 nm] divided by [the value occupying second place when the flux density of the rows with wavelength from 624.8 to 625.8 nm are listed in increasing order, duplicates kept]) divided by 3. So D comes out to 0.34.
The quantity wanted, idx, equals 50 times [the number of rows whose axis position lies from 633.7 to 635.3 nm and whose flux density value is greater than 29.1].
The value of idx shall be 450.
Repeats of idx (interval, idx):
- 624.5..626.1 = 350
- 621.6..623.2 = 100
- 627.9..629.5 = 250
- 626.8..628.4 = 250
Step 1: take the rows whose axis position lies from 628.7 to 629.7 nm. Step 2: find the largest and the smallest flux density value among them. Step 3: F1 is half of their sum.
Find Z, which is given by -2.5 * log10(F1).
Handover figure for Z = -3.71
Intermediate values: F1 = 30.6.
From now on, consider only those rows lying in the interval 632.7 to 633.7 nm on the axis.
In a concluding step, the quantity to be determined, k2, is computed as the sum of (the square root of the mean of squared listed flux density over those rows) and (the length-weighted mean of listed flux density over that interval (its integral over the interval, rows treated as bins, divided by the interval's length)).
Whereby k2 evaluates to 59.1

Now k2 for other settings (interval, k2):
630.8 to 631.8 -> 58.7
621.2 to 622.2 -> 55.3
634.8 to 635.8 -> 57.9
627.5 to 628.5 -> 58.6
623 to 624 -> 57.0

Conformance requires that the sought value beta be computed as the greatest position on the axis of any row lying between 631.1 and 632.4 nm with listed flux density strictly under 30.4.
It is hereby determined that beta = 632.356 nm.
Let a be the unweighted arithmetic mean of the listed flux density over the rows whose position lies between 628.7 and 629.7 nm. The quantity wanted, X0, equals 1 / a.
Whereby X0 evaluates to 0.0331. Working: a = 30.2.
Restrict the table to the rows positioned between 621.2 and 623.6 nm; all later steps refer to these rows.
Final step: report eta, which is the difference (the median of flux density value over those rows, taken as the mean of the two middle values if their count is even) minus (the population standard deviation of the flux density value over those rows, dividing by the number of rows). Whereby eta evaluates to 26.1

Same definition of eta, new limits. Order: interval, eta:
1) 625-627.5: 28.7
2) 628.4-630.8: 26.7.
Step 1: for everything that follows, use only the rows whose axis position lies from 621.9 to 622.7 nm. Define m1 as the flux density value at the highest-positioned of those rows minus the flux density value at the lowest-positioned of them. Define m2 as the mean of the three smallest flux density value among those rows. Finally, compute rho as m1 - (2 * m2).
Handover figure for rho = -54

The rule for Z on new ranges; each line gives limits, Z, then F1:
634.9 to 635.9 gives -3.64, 28.6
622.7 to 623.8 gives -3.63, 28.4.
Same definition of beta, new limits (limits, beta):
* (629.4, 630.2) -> 629.450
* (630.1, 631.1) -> 631.047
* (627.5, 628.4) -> 628.292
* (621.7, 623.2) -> 623.105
